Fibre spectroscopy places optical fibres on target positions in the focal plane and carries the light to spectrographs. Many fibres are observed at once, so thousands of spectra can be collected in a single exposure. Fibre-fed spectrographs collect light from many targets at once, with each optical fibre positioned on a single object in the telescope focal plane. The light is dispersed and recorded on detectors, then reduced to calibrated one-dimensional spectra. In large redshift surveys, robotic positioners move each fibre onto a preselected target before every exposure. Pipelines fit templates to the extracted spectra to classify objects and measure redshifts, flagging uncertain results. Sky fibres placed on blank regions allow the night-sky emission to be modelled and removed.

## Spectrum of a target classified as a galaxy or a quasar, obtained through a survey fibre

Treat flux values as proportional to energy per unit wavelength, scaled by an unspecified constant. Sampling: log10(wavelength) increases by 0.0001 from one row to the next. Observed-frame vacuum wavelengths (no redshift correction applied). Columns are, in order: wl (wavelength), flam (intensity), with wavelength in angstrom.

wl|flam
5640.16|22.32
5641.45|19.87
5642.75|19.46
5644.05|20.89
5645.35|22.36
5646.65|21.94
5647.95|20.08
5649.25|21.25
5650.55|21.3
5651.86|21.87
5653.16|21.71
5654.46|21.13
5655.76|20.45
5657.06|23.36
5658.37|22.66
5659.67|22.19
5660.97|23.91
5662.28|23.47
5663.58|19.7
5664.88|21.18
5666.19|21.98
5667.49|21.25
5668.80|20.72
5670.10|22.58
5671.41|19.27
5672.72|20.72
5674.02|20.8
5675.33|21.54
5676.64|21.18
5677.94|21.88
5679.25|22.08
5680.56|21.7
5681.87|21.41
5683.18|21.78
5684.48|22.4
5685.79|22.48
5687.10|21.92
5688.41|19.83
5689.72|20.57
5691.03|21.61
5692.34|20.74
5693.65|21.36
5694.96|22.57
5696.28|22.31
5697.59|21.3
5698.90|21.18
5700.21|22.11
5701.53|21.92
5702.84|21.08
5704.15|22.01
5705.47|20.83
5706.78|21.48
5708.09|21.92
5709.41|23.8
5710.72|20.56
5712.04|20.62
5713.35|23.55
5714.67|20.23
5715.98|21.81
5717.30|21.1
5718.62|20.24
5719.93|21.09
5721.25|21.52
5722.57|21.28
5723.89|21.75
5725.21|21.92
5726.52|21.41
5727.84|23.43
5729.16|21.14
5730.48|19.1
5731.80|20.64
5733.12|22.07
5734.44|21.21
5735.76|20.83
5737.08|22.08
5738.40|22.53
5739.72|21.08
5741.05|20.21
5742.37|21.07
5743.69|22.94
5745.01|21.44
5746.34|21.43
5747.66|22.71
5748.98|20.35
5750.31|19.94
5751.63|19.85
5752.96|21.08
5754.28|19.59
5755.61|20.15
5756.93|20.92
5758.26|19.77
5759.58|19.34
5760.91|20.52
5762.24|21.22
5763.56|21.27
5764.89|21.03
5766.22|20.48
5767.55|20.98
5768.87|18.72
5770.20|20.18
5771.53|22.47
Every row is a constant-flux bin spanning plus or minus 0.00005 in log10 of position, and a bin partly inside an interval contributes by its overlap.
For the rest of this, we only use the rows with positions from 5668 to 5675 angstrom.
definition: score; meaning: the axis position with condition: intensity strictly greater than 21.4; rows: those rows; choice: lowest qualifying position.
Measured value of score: 5670.10 angstrom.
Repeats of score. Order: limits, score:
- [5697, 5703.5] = 5700.21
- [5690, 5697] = 5691.03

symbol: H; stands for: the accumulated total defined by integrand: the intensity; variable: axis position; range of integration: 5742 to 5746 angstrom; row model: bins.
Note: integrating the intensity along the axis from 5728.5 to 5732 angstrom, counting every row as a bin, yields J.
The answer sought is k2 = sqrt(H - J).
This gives 4.1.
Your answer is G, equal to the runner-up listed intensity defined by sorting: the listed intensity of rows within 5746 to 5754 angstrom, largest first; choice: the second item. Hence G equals 21.43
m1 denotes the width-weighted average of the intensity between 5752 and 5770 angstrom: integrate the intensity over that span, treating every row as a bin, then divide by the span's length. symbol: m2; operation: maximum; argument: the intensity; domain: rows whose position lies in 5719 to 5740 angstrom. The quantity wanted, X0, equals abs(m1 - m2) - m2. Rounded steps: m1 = 20.4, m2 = 23.43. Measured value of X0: -20.4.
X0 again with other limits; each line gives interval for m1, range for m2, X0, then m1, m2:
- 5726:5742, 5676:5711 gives -21.3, 21.3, 23.8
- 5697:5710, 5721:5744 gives -21.8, 21.8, 23.43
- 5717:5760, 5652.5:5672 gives -21.1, 21.1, 23.91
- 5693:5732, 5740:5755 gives -21.5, 21.5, 22.94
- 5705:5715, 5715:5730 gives -21.7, 21.7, 23.43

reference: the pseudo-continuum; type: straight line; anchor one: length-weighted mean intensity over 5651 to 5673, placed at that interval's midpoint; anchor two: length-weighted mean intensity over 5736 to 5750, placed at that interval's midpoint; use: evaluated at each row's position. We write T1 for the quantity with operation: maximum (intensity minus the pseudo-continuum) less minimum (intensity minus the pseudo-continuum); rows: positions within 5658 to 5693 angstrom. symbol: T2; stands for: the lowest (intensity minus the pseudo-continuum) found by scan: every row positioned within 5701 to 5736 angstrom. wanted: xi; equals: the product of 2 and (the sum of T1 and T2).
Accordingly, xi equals 4.4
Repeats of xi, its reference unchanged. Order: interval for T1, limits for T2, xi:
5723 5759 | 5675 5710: 5.1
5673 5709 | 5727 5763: 0.6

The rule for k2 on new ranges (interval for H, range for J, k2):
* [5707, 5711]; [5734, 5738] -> 1.7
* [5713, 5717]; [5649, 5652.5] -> 3.4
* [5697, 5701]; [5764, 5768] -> 1.7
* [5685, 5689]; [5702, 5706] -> 0.7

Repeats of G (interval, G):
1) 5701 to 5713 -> 22.01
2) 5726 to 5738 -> 22.08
